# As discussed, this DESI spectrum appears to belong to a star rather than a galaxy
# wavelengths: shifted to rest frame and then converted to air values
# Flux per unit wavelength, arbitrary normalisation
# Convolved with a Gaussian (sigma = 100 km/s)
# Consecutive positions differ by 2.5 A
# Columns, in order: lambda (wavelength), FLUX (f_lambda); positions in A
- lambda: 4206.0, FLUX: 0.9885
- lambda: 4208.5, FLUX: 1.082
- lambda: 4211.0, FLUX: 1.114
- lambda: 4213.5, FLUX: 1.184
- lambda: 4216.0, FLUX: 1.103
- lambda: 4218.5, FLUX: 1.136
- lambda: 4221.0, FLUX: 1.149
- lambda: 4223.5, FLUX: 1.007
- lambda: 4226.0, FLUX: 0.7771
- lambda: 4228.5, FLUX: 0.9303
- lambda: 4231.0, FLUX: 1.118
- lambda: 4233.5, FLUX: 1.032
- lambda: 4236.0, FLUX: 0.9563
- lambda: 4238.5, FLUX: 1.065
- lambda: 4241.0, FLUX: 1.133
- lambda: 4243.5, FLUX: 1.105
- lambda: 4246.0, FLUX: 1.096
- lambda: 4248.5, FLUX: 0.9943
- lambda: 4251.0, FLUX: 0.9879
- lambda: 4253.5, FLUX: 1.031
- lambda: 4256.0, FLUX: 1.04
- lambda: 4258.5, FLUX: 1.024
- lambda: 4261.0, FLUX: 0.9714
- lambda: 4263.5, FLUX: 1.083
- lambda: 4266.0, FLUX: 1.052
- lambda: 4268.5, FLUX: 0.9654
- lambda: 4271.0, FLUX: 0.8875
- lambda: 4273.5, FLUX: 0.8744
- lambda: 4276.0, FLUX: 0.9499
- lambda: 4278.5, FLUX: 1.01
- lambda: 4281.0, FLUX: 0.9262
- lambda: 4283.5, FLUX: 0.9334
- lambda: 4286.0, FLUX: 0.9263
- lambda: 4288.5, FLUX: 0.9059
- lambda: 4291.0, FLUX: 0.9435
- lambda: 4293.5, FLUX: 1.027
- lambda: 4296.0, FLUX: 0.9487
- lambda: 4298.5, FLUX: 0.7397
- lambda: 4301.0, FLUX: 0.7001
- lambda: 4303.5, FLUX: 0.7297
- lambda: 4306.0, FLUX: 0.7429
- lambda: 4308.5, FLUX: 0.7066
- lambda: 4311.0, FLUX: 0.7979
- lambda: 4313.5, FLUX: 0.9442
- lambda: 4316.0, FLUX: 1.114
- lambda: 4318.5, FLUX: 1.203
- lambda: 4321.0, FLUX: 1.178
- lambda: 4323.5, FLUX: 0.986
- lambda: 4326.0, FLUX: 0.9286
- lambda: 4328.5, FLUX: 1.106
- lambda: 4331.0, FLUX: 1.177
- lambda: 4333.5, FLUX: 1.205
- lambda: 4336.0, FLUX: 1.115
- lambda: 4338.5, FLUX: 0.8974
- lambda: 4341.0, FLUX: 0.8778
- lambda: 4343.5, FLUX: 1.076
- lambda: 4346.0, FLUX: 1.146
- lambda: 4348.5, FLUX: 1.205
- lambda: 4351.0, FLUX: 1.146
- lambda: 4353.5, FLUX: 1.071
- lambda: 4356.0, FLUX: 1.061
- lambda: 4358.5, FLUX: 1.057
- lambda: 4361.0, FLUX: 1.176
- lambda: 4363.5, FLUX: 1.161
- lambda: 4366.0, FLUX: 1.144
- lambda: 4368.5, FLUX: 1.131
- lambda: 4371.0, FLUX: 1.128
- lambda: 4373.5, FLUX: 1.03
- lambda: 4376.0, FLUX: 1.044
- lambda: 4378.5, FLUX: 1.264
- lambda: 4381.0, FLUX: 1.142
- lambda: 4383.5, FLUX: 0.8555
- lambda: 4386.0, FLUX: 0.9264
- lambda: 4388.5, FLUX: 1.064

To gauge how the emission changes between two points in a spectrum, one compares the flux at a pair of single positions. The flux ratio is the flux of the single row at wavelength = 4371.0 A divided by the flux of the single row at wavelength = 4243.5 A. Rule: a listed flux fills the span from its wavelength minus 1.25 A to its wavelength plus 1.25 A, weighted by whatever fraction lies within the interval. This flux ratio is 1.02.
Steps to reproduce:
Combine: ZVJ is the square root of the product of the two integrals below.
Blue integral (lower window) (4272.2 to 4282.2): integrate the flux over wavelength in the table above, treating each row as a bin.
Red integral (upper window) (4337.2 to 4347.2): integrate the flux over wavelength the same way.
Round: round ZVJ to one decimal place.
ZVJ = 9.7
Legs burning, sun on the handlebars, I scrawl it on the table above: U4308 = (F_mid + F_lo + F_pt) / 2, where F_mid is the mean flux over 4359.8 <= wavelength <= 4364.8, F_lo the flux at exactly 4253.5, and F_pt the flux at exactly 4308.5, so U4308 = 1.45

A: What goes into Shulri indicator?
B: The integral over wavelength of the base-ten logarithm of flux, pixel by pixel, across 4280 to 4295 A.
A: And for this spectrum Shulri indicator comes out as -0.4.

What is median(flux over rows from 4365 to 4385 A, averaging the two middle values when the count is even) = 1.13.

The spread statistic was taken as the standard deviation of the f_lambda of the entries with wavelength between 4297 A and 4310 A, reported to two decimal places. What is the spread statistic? 0.02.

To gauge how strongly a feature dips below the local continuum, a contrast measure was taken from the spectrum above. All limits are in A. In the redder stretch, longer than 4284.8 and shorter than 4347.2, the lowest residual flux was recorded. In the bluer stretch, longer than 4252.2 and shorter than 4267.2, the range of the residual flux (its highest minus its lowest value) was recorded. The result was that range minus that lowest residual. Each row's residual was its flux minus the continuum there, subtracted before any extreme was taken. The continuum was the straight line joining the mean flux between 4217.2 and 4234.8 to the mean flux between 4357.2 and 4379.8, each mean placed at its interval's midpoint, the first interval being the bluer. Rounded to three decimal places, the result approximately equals 0.486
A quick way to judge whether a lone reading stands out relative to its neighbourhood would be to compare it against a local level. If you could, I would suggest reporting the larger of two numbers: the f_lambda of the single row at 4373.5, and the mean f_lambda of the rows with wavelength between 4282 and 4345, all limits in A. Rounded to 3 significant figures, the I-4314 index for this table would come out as 1.03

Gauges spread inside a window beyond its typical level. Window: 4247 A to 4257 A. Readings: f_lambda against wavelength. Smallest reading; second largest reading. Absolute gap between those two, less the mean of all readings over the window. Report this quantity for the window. -0.97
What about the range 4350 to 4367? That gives -1.01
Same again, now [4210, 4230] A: -0.68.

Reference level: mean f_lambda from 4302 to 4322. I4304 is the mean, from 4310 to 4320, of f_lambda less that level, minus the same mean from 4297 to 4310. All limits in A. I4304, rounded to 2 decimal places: 0.29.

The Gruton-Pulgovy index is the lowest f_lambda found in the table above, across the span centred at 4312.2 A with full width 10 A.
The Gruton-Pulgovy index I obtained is 0.7066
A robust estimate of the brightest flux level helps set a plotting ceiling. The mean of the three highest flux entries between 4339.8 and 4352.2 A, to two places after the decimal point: 1.17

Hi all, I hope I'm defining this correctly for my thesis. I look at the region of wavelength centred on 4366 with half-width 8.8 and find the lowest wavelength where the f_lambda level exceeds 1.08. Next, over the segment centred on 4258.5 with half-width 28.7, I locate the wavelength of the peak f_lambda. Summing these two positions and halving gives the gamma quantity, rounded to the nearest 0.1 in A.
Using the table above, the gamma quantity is 4301.0 A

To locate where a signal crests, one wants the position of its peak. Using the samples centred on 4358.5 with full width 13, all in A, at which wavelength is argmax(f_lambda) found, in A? 4361.0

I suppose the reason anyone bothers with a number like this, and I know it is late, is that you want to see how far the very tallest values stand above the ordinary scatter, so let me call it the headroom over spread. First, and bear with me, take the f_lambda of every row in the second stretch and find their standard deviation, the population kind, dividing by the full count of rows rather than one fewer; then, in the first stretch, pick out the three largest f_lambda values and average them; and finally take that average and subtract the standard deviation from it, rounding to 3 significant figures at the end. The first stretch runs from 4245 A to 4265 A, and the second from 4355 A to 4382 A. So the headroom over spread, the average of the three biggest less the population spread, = 1.01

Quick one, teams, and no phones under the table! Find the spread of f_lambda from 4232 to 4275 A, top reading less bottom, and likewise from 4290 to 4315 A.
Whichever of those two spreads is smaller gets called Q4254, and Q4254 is 0.259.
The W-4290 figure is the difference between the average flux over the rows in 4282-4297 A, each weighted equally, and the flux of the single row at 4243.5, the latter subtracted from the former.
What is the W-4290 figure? -0.158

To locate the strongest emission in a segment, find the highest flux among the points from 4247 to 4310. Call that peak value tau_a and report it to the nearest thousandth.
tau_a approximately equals 1.083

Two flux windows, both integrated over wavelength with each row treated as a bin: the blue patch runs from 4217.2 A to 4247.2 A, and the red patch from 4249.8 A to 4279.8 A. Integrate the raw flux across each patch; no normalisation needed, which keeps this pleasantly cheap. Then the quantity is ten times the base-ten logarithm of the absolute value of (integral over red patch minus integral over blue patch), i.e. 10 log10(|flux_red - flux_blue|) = 2.0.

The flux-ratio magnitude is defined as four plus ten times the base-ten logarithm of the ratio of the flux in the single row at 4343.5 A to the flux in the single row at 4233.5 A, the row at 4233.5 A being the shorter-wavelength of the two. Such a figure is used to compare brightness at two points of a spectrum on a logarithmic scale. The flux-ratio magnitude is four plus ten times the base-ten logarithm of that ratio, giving 4.2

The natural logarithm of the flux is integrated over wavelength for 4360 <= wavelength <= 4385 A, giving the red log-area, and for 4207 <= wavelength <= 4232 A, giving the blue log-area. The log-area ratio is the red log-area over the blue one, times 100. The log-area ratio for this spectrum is 189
